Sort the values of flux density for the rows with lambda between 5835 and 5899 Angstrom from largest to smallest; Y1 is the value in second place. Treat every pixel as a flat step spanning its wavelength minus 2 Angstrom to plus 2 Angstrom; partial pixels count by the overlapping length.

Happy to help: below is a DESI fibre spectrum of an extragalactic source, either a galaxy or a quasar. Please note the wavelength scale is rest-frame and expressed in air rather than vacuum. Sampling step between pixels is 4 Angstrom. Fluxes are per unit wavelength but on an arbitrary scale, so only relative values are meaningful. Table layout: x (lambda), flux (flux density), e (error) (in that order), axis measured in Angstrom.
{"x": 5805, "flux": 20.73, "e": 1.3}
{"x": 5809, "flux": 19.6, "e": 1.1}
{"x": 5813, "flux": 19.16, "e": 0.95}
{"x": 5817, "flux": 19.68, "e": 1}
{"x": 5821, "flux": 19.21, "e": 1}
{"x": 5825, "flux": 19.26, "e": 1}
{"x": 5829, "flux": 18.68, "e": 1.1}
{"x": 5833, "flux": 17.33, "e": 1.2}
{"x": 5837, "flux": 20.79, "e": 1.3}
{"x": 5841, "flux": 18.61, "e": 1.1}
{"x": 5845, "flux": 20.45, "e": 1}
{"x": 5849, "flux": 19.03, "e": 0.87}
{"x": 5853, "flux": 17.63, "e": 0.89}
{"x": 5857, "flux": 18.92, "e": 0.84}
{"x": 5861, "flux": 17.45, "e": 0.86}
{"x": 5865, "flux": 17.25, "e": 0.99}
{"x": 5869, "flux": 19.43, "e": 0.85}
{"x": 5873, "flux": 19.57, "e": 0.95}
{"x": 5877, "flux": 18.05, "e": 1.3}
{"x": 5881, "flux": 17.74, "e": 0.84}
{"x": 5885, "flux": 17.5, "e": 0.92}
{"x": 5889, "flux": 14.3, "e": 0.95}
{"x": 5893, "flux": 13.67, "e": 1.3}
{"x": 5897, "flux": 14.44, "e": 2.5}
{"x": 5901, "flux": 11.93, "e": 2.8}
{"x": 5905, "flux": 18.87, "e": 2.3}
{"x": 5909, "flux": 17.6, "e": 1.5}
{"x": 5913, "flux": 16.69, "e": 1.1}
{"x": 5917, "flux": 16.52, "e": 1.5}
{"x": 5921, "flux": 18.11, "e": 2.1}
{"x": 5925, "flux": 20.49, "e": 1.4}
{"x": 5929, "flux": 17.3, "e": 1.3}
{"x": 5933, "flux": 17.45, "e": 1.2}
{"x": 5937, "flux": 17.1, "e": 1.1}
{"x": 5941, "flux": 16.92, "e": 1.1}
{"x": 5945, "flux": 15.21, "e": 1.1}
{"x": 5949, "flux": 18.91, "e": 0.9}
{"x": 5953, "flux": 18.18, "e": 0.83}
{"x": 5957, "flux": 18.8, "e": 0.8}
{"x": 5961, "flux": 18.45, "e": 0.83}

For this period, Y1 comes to 20.45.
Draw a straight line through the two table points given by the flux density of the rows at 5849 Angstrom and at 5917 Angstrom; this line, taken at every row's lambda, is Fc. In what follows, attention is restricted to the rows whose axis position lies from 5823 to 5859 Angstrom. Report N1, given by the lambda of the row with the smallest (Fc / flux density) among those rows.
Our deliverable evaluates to 5837 Angstrom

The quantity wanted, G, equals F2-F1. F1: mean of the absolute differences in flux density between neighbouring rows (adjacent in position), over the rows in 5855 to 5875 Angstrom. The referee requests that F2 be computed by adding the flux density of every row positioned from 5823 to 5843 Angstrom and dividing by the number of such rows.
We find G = 17.9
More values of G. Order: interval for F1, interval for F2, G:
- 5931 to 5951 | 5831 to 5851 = 17.8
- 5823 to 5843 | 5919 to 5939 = 16.2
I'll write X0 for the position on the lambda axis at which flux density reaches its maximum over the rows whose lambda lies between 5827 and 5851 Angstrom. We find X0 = 5837 Angstrom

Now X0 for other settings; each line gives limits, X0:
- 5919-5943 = 5925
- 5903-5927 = 5925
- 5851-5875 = 5873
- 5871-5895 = 5873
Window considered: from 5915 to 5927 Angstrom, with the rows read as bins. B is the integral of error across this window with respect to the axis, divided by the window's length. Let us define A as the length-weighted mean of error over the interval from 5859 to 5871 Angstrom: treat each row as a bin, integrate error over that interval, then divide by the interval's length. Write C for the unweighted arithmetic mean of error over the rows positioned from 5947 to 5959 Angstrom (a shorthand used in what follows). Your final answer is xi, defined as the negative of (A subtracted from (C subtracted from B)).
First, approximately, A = 0.9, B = 1.67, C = 0.84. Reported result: 0.08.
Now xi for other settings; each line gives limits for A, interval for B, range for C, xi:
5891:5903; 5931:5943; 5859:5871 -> 1.97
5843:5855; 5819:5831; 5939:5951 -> 0.92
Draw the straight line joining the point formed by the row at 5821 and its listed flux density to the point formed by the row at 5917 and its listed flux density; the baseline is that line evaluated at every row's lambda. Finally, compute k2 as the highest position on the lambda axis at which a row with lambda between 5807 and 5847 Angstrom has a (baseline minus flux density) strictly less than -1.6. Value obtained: 5845 Angstrom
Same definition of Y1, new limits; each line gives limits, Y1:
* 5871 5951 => 19.57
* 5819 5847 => 20.45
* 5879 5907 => 17.74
